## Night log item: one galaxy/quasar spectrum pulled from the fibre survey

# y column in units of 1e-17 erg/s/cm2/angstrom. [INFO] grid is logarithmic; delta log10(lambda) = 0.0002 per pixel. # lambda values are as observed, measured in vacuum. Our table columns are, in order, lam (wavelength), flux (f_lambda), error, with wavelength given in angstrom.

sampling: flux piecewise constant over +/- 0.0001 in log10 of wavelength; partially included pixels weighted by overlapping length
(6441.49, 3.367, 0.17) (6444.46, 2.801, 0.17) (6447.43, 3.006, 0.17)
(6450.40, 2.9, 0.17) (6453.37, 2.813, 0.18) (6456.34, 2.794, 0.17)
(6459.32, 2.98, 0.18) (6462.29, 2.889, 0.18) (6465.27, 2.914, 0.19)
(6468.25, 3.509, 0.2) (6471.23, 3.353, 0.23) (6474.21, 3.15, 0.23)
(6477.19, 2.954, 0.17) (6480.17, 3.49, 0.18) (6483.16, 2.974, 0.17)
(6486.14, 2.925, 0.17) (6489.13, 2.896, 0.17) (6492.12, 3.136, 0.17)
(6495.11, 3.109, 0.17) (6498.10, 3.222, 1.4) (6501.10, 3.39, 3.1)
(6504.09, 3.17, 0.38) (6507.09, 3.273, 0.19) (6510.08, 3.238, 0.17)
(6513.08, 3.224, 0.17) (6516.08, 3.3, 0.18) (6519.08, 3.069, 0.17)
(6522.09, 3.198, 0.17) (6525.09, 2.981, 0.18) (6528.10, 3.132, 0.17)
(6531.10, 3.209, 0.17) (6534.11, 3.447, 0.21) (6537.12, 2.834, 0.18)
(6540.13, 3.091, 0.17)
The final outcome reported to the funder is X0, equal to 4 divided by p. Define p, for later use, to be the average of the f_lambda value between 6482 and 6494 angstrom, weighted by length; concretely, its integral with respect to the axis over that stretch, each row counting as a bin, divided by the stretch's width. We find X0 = 1.34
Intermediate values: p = 2.99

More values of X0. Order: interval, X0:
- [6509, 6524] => 1.25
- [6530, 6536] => 1.21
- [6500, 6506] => 1.22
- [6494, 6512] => 1.24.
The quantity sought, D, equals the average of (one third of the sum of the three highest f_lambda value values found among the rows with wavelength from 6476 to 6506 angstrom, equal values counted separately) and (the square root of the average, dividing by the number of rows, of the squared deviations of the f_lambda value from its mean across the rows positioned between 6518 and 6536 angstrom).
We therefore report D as 1.76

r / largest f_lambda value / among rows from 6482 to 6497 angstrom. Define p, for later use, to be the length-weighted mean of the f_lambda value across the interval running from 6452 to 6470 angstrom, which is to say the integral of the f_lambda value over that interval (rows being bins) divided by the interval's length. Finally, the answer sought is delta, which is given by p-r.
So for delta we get -0.15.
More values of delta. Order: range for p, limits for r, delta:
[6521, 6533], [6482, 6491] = 0.17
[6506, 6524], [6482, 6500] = -0.01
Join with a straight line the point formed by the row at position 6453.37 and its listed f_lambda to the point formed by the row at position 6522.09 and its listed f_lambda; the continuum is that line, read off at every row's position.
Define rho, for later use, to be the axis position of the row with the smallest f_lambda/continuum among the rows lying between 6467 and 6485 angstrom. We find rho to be 6483.16 angstrom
